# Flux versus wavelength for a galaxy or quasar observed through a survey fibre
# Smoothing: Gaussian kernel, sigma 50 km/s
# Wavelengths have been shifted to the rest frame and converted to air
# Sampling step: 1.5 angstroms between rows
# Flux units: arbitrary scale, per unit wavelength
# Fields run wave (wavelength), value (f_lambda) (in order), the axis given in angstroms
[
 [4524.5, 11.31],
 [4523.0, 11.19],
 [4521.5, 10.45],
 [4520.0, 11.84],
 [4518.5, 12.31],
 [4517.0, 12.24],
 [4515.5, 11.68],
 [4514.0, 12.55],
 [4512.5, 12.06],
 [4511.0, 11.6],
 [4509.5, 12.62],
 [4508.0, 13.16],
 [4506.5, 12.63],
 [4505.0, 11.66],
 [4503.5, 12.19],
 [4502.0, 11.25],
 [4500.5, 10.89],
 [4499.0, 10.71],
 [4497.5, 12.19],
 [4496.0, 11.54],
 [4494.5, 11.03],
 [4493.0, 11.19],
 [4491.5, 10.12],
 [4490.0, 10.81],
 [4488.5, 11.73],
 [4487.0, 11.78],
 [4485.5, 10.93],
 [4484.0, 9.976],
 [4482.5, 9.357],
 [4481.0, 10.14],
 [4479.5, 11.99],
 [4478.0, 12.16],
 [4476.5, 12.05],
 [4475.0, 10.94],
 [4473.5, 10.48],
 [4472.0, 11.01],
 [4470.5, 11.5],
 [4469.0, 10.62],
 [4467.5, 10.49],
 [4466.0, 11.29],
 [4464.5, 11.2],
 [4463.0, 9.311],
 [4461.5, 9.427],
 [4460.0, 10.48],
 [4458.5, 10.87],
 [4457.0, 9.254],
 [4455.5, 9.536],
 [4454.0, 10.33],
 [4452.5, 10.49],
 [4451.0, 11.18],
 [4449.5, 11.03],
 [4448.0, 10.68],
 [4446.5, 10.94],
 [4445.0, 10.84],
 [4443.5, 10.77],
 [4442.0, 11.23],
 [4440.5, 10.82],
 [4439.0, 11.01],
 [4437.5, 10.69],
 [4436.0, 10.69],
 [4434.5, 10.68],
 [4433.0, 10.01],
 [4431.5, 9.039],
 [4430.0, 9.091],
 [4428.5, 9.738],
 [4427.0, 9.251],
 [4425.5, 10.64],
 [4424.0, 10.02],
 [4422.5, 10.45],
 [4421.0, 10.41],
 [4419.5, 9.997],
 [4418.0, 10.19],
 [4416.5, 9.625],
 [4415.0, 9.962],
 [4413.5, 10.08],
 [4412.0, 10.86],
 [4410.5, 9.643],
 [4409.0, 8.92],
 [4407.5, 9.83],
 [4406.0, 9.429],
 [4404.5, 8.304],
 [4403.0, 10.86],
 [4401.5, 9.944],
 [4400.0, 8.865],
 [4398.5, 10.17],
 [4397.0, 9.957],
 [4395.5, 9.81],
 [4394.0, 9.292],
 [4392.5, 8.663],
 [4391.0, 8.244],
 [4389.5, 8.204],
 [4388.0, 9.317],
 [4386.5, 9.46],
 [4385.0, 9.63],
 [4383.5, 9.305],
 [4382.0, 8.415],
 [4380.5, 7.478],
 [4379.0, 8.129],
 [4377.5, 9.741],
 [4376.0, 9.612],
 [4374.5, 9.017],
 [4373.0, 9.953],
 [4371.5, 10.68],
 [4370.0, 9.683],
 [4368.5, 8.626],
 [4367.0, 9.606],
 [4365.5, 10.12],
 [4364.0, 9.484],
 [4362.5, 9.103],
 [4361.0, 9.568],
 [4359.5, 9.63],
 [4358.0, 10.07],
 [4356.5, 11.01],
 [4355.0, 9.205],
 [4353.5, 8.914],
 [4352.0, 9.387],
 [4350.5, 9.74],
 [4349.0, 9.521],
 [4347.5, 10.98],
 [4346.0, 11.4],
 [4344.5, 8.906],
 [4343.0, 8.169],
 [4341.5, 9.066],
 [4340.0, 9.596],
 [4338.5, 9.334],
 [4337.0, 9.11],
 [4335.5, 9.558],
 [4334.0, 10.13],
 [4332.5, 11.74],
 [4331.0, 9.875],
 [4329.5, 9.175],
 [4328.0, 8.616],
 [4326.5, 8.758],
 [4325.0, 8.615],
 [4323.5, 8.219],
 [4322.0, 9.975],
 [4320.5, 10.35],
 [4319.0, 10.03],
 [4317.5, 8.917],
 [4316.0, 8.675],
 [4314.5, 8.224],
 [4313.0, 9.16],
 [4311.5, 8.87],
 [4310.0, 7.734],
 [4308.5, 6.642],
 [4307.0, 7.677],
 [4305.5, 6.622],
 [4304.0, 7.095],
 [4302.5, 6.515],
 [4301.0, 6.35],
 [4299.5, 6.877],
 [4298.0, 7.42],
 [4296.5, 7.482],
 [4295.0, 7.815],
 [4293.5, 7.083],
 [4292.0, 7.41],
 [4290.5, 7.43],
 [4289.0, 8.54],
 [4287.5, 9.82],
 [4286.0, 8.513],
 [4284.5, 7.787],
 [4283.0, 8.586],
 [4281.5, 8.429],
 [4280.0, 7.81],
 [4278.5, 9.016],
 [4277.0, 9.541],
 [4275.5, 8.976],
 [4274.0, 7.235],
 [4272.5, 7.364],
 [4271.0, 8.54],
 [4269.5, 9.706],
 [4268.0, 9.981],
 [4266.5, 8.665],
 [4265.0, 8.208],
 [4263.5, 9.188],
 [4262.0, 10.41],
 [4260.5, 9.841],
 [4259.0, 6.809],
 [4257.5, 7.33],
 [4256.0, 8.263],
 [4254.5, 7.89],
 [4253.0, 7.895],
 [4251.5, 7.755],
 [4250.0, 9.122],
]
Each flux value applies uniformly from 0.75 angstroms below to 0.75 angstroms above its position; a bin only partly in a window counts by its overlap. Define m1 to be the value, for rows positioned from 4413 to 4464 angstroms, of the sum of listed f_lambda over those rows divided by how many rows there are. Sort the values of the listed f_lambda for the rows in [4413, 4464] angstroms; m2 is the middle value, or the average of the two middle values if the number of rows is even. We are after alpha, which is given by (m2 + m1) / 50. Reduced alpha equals 0.41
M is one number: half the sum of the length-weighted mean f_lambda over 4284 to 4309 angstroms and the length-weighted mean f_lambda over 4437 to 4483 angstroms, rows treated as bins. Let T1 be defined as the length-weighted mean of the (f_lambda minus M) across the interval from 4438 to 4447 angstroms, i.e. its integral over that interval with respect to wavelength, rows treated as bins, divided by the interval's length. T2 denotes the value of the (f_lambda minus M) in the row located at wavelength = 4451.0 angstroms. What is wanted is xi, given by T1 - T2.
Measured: -0.3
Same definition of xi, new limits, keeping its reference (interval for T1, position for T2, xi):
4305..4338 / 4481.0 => -1.2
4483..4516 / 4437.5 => 0.9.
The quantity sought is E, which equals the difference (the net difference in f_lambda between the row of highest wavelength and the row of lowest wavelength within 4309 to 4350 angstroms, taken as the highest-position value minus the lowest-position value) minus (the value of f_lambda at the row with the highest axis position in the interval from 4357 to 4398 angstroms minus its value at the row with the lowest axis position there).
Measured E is 1.9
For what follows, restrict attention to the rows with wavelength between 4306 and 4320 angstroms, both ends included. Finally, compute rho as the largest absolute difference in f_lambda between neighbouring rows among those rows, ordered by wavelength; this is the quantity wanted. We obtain 1.1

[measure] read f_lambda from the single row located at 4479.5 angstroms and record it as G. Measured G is 11.99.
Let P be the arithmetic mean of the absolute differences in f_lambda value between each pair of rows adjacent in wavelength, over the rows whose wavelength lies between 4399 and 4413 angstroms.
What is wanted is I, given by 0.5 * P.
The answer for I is 0.56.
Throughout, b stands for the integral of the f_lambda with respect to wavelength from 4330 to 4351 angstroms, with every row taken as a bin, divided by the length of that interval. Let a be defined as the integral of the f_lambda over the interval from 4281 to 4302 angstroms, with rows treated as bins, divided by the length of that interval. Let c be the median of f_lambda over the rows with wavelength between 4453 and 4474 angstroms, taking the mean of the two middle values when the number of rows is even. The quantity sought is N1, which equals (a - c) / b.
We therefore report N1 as -0.27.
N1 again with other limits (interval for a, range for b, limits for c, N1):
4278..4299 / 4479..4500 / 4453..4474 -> -0.22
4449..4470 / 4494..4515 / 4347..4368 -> 0.07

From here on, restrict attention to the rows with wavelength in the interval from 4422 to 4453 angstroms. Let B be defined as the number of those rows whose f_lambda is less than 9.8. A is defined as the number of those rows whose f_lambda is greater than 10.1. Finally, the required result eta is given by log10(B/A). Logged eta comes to -0.6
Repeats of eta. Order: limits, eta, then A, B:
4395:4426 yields -0.1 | 7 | 6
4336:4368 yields 0.6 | 4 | 16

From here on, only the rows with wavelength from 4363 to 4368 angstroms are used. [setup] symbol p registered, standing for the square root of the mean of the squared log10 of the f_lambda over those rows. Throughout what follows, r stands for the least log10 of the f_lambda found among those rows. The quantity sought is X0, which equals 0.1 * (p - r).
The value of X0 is 0.0011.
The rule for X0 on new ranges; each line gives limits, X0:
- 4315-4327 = 0.0048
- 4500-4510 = 0.0044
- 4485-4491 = 0.0020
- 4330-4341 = 0.0036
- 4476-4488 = 0.0071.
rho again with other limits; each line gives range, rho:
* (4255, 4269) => 3.0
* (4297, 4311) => 1.1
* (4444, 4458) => 0.8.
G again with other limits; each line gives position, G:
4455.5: 9.536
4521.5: 10.45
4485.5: 10.93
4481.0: 10.14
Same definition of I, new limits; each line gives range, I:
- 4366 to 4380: 0.44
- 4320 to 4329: 0.28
